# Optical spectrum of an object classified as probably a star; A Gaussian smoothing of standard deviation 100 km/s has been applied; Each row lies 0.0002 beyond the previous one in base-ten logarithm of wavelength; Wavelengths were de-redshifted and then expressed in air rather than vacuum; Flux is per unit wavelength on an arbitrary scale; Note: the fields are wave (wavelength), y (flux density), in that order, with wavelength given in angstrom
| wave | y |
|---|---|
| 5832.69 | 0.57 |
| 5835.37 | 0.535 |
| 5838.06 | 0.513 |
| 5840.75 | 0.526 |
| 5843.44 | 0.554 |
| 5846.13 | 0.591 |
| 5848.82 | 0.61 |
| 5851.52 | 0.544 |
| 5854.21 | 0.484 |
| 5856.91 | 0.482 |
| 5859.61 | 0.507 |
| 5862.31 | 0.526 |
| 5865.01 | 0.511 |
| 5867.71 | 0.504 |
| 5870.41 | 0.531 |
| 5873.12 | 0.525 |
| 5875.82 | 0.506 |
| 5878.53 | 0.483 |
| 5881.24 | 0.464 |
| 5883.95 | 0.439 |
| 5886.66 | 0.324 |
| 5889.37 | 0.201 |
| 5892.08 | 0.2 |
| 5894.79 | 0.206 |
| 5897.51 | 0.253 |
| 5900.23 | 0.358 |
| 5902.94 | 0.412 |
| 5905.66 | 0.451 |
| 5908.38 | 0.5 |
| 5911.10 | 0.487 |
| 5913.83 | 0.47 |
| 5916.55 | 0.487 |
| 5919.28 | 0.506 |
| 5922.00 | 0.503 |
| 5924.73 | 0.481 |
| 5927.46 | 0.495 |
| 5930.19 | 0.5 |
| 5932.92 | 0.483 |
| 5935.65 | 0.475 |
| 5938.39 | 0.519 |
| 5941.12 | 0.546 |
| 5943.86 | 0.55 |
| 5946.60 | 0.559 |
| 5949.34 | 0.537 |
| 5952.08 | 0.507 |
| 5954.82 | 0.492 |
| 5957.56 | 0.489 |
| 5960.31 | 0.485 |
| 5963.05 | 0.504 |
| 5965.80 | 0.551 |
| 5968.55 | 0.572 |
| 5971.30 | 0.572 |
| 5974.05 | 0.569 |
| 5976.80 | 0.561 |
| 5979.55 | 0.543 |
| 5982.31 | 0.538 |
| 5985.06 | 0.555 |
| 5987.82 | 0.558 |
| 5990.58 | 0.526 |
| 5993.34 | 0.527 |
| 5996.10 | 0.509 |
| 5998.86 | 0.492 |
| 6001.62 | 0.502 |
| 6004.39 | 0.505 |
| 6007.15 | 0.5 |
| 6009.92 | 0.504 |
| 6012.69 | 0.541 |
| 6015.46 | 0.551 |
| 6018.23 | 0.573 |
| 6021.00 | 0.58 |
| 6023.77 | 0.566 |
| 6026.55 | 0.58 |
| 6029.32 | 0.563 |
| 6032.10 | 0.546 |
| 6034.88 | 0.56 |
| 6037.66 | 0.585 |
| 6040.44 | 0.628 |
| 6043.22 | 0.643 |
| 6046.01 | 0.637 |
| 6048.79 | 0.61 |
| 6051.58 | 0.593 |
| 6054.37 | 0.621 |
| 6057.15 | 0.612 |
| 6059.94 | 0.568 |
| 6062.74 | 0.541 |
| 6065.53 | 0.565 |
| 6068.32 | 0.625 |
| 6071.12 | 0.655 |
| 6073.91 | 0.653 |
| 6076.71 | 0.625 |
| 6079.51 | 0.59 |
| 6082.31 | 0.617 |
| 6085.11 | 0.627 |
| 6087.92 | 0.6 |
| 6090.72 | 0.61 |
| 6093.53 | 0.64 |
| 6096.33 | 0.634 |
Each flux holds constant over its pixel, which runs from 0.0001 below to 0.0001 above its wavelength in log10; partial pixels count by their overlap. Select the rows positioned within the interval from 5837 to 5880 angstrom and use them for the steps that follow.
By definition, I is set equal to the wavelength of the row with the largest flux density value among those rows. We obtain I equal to 5848.82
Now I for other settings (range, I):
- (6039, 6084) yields 6071.12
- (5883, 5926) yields 5919.28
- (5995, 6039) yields 6037.66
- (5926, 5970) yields 5968.55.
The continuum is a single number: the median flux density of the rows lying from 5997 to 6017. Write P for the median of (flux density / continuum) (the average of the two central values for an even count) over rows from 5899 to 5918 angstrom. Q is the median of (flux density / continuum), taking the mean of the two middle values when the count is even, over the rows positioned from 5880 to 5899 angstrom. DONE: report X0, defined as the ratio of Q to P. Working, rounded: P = 0.93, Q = 0.50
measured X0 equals 0.54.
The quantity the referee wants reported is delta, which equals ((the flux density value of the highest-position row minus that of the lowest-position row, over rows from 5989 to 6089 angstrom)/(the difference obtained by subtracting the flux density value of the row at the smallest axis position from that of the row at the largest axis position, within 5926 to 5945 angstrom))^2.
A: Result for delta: 1.8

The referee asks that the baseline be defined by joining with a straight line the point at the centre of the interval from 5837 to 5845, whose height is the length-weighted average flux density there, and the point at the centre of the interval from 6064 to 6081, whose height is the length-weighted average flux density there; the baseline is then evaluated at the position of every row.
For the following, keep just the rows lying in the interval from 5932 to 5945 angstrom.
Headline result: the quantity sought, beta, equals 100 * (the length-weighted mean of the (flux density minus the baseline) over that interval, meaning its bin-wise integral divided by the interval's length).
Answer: -5.4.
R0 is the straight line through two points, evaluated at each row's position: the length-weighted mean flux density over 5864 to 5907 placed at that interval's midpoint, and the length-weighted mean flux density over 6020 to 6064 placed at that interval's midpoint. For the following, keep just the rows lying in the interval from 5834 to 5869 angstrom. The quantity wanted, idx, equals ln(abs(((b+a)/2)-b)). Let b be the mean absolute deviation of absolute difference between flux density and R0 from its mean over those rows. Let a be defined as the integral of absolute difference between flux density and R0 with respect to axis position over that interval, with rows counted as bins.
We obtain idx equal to 1.1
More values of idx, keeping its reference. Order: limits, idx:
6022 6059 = -1.0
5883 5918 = 0.5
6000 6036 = -0.9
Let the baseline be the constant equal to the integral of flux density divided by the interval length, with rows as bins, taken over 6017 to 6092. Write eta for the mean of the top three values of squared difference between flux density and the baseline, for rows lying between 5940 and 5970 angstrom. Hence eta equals 0.0122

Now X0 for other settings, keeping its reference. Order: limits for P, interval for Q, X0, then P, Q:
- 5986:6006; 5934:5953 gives 1.06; 1.01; 1.07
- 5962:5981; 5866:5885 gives 0.90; 1.11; 1.00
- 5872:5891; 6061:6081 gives 1.35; 0.92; 1.24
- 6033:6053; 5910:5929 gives 0.80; 1.21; 0.97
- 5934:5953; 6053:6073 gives 1.14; 1.07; 1.21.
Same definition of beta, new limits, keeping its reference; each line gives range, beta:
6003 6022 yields -6.1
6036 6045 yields 1.1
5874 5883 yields -6.3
